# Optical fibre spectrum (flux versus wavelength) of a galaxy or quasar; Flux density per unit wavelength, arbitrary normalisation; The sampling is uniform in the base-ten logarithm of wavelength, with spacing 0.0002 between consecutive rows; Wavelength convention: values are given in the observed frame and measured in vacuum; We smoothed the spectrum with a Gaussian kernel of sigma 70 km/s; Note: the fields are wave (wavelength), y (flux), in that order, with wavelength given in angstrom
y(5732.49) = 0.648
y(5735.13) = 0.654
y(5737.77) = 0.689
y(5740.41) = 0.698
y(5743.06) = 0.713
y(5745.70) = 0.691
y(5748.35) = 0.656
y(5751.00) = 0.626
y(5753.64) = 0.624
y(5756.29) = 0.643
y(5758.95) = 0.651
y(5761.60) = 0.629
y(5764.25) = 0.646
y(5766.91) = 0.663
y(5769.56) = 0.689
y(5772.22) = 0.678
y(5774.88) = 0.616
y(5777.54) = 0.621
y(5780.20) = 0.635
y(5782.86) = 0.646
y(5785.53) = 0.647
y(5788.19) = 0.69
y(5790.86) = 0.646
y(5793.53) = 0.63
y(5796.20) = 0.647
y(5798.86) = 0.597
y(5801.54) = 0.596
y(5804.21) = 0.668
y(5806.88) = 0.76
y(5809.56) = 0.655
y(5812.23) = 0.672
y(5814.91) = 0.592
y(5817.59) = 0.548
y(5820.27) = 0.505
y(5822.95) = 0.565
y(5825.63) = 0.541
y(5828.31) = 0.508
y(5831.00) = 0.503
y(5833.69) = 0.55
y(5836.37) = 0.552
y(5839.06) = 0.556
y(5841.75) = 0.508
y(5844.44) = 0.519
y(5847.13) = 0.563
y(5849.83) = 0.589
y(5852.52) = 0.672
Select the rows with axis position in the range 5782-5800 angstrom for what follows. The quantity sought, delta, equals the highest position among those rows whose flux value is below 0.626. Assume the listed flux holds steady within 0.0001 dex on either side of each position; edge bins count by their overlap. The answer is 5798.86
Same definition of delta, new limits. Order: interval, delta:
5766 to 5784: 5777.54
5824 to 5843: 5841.75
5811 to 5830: 5828.31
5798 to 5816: 5814.91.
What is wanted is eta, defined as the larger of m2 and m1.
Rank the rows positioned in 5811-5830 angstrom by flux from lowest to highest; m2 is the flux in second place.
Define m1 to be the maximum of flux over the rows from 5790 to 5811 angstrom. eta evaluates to 0.76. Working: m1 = 0.76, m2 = 0.508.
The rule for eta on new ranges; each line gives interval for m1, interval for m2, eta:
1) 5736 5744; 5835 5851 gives 0.71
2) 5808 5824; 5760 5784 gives 0.67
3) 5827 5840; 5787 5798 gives 0.65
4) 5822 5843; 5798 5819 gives 0.59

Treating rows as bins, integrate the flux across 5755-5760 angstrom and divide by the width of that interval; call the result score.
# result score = 0.65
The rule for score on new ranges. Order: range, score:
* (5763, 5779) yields 0.65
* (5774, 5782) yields 0.63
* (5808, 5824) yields 0.59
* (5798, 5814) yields 0.66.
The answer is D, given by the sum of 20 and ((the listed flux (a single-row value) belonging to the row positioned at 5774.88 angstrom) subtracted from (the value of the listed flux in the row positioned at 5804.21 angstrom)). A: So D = 20.1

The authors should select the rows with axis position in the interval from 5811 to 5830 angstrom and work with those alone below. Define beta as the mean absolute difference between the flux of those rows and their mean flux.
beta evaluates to 0.041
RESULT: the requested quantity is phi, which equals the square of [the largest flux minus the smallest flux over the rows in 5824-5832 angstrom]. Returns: 0.0014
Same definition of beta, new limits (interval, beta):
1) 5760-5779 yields 0.024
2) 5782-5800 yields 0.017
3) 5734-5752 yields 0.026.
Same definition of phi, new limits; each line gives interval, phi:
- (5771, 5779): 0.0038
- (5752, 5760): 0.0007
